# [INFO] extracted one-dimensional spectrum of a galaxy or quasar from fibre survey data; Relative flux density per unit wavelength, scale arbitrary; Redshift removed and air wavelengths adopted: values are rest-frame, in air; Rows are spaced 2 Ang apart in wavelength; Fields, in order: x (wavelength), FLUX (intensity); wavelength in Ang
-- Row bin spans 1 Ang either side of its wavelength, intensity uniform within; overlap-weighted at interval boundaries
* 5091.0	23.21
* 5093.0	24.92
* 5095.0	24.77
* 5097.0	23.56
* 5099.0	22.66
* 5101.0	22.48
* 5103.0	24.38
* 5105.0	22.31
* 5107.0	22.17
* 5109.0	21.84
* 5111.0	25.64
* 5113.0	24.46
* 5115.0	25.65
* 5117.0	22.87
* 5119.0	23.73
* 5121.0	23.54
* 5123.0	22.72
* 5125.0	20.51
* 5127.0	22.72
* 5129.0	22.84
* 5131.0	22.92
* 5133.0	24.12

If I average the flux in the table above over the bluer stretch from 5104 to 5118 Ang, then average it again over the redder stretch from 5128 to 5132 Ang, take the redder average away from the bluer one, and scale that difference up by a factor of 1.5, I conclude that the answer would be 1.0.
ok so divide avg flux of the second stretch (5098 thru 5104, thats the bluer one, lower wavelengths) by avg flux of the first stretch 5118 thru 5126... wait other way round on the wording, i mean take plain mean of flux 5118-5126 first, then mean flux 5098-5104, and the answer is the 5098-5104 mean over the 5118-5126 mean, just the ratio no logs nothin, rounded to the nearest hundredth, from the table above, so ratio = 1.02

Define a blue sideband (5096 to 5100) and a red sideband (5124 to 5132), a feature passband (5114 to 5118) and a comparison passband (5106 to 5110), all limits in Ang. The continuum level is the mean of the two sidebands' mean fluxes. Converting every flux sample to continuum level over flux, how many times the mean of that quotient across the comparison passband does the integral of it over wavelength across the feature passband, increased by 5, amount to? 8.49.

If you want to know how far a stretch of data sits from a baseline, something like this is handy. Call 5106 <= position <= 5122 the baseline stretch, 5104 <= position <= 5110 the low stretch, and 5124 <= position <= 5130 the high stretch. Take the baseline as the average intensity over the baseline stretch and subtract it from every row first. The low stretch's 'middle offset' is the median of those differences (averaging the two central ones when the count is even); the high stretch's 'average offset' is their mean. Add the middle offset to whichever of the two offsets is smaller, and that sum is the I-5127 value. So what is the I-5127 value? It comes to -3.3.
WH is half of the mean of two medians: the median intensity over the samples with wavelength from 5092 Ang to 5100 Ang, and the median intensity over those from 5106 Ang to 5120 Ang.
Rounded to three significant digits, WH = 12.0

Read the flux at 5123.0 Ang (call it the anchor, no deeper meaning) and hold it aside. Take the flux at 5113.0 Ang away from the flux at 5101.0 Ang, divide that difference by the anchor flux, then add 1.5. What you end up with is 1.41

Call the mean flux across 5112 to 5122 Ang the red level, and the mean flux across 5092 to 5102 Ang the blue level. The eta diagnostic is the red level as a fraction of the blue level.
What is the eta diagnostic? 1.02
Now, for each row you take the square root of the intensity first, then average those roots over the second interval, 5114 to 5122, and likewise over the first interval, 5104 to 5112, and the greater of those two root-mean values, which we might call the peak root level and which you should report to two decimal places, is 4.89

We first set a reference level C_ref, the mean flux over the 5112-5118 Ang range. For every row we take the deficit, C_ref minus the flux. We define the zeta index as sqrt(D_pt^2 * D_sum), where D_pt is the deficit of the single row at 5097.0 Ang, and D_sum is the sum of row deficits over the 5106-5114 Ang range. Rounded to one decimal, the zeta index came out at 1.4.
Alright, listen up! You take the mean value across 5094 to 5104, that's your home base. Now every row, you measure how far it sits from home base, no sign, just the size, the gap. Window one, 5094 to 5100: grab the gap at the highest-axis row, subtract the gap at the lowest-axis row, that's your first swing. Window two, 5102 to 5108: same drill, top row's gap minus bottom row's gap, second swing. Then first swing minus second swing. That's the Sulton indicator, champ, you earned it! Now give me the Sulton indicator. -0.88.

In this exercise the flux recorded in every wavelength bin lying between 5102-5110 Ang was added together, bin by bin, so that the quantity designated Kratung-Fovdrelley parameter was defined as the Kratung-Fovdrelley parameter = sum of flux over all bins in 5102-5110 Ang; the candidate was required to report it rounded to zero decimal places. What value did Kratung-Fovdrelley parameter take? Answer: 91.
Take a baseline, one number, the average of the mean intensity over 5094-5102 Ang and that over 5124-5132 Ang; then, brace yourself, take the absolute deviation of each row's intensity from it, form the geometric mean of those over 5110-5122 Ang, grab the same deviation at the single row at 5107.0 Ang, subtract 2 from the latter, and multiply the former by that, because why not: -1.2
